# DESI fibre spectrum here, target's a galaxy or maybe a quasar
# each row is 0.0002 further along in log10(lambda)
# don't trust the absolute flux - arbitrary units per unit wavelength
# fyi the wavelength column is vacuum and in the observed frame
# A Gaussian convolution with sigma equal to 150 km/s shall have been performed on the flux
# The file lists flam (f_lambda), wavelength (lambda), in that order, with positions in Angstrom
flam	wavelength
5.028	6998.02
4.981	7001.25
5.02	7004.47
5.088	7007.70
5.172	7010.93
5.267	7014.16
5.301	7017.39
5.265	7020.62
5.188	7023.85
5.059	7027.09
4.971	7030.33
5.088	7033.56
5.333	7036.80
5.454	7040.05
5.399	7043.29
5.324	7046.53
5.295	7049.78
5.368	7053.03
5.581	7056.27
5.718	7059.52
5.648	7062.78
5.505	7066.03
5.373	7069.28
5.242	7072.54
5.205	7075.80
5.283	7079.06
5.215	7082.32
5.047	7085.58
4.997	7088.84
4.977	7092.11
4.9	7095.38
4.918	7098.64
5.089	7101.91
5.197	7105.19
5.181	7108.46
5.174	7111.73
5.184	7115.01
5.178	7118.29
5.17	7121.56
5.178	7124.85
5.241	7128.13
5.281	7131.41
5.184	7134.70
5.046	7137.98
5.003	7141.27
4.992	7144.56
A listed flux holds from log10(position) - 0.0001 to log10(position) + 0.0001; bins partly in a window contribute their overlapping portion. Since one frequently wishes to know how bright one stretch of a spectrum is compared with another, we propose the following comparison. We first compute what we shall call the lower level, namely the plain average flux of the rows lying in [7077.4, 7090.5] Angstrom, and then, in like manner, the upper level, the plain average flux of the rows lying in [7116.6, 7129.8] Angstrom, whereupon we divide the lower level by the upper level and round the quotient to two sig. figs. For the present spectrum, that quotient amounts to 0.99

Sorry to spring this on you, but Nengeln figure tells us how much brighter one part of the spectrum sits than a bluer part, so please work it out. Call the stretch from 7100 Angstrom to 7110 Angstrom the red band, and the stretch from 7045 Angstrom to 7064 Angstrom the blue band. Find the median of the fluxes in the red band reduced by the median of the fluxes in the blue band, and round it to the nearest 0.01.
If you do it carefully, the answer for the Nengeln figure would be -0.29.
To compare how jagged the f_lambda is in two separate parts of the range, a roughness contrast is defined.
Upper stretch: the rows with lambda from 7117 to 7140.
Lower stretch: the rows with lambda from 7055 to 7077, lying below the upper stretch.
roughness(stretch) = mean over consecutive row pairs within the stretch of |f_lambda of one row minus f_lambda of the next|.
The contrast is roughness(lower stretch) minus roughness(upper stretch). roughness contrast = 0.05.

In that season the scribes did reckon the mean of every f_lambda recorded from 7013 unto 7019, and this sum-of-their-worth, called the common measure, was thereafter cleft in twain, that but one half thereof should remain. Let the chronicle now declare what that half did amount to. 2.64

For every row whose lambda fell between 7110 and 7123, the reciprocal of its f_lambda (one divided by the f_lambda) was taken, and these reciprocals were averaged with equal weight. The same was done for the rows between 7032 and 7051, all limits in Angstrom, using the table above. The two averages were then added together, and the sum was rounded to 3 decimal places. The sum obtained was 0.381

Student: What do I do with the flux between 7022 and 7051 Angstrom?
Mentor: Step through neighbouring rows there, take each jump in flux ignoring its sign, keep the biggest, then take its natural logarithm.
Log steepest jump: -1.41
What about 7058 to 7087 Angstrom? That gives -1.78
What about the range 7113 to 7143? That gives -1.98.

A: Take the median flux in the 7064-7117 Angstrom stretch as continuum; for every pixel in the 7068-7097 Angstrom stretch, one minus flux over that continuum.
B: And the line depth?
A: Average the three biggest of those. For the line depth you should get 0.043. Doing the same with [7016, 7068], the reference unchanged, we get 0.028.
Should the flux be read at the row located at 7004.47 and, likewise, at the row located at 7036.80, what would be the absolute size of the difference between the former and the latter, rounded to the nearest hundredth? 0.31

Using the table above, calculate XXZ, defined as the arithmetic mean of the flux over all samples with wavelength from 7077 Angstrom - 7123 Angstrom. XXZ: 5.11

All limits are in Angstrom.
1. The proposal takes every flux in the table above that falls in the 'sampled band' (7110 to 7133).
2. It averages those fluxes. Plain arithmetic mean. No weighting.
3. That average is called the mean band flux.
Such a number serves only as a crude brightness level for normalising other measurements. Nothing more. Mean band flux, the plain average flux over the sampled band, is 5.20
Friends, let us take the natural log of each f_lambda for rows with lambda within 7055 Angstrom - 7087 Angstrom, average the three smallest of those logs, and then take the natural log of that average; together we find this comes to 0.495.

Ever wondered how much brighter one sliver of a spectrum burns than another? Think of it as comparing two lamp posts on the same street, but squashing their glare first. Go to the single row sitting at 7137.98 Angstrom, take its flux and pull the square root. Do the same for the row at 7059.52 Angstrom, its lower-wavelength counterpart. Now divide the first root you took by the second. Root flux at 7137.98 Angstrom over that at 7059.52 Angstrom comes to 0.94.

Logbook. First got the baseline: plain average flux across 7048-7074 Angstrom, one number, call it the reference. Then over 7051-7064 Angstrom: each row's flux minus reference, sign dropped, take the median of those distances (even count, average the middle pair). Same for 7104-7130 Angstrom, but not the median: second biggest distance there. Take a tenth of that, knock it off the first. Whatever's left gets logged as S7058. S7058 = 0.12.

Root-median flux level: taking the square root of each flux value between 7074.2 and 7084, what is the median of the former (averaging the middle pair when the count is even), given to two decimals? 2.28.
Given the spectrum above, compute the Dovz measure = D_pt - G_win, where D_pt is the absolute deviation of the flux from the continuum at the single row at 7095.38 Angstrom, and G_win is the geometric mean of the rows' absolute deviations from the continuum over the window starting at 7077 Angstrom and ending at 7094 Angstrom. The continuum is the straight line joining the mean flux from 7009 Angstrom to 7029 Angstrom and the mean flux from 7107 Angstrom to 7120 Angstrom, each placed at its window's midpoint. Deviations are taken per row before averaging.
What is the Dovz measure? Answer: 0.18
